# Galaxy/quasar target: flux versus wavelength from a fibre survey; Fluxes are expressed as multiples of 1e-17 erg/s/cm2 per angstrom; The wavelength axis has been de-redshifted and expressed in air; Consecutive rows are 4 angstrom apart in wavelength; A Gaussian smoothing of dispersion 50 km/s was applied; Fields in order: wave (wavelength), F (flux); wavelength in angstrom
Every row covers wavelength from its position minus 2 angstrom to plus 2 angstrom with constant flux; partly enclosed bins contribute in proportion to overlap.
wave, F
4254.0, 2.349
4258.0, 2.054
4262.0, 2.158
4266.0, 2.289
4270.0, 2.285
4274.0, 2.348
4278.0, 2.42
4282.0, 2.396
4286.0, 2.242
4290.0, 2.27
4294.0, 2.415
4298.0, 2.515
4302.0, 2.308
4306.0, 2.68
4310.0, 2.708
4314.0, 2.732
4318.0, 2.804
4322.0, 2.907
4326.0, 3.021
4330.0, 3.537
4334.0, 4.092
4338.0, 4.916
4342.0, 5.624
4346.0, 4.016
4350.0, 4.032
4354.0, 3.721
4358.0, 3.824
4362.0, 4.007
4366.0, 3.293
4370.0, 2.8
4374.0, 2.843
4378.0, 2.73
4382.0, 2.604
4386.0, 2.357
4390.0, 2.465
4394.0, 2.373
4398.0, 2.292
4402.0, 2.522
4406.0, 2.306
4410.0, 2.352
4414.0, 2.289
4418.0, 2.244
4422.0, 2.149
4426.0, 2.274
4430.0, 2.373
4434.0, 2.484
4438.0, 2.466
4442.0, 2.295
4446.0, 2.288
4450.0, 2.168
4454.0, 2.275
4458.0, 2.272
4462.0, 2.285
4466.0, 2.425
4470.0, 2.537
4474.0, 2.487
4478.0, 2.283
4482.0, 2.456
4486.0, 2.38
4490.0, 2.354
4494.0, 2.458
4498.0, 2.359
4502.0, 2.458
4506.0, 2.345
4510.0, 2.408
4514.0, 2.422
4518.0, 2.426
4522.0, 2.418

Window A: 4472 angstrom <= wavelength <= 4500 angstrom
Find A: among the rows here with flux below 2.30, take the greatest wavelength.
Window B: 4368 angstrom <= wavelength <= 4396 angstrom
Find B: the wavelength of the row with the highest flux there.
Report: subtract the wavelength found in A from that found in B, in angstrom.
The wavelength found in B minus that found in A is -104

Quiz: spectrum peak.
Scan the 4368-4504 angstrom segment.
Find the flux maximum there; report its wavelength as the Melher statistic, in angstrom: 4374.0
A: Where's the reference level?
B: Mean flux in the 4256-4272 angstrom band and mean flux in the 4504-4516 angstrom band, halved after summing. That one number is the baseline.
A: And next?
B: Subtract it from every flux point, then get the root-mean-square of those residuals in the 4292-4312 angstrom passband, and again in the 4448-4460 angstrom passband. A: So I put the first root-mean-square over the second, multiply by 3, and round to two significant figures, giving 11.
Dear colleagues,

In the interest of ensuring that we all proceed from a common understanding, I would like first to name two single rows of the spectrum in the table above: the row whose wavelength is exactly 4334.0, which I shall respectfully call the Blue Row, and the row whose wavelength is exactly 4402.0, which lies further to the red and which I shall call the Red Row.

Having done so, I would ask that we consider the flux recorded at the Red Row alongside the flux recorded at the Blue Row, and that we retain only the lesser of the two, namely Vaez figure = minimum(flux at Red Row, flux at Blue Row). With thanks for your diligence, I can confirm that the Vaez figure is 2.52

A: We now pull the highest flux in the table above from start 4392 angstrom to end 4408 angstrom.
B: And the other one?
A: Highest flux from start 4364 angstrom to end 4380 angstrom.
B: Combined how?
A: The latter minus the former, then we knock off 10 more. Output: -9.2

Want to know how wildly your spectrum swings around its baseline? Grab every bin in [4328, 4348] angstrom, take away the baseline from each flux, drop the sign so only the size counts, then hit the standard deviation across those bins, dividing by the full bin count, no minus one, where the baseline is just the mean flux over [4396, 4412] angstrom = 0.74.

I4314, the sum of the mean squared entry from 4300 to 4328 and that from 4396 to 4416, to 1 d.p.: 13.1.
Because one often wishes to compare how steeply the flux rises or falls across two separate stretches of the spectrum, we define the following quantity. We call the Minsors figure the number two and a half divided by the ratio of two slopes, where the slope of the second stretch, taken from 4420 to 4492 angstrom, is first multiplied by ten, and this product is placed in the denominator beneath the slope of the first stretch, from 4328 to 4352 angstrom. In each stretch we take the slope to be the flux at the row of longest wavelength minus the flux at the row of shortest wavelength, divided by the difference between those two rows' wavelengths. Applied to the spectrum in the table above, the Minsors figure 3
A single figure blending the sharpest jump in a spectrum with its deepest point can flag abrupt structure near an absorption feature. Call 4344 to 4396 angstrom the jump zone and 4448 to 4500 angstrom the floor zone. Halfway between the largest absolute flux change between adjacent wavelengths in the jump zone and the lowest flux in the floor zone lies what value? 1.44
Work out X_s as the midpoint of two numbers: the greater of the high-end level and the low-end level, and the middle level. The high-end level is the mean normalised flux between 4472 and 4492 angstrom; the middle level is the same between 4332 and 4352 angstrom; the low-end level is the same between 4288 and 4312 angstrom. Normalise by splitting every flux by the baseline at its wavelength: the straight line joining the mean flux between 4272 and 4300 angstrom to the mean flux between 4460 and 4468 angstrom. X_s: 1.5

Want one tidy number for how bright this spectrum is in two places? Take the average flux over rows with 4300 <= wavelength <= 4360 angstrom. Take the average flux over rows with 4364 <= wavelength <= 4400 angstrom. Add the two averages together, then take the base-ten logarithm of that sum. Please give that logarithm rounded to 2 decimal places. 0.79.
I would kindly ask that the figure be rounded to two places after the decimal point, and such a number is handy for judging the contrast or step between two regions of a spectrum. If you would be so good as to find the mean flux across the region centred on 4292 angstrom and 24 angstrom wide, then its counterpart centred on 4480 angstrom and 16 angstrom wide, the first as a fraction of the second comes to 0.98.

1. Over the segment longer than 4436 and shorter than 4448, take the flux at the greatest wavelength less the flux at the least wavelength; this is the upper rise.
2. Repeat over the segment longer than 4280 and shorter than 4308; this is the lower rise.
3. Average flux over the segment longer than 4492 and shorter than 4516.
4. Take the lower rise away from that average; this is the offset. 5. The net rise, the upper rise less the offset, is -2.3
